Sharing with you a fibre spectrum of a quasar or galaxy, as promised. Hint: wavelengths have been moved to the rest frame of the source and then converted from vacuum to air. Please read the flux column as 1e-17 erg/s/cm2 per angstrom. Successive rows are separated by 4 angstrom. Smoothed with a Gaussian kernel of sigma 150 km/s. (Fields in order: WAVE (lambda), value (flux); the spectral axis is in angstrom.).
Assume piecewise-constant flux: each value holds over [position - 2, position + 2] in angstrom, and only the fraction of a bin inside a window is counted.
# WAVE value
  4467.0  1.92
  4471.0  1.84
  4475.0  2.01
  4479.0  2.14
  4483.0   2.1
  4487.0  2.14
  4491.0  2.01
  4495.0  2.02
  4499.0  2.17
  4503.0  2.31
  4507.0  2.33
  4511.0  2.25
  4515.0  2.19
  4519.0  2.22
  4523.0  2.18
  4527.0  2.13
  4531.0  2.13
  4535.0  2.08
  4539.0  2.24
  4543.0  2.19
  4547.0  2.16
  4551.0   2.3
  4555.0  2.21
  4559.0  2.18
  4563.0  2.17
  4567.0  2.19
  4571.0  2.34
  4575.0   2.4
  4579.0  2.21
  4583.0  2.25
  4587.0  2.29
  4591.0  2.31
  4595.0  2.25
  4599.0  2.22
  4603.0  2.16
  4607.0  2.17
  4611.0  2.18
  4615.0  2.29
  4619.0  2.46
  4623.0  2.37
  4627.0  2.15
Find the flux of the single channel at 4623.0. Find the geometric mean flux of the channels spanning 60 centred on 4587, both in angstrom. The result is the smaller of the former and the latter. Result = 2.24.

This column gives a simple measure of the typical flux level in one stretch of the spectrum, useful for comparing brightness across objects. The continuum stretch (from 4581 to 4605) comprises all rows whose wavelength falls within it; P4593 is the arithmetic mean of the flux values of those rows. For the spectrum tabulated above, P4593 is 2.25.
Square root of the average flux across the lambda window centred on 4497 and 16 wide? 1.46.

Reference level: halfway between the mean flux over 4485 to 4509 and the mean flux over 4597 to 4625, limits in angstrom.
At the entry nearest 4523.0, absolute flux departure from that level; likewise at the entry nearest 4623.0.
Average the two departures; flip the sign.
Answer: -0.095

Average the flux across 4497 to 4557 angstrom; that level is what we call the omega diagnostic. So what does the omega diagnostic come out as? 2.21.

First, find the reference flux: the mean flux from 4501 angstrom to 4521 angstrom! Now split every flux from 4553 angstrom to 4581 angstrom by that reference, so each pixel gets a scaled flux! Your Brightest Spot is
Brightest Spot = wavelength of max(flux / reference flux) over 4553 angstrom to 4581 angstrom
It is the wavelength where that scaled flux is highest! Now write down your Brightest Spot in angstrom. 4575.0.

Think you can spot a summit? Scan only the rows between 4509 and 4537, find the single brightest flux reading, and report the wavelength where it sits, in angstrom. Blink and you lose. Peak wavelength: 4511.0 angstrom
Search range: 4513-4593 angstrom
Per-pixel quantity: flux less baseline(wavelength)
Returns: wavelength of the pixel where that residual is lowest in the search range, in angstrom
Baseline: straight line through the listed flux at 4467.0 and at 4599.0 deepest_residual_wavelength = 4535.0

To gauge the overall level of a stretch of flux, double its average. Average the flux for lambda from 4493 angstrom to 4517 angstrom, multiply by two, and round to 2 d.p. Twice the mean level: 4.42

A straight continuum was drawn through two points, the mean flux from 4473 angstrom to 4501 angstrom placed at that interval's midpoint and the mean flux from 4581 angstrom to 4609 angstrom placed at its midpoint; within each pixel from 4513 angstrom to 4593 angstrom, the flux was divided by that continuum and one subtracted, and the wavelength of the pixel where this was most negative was 4535.0 angstrom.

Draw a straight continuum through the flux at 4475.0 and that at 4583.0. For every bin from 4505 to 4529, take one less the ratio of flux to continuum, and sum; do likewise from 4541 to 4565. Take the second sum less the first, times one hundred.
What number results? 27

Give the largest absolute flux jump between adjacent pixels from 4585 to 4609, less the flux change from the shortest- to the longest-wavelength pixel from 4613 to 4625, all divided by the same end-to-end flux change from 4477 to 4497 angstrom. 0.2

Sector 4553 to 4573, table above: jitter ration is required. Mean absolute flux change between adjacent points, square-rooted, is 0.229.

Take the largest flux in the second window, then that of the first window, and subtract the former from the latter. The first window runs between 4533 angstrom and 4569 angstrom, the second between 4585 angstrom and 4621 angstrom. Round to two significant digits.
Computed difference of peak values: -0.16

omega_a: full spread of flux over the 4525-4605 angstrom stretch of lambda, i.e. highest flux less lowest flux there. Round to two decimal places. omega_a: 0.32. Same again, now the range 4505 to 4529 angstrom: 0.20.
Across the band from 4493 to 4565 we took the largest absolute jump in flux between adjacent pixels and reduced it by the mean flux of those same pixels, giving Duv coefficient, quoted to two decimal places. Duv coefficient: -2.03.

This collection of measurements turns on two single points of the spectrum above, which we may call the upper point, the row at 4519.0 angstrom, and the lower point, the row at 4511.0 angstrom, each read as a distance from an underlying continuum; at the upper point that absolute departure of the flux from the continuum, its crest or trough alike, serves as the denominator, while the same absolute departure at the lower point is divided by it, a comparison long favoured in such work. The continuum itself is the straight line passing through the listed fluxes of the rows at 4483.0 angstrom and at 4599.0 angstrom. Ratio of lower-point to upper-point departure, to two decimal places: 1.46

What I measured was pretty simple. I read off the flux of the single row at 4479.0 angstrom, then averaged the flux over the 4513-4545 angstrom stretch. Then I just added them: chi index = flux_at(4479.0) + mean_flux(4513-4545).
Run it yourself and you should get 4.31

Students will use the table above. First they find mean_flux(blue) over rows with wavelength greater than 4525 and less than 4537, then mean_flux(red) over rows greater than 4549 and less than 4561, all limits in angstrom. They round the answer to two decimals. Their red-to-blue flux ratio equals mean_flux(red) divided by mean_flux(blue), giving 1.06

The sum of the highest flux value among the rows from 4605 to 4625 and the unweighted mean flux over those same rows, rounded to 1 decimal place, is 4.8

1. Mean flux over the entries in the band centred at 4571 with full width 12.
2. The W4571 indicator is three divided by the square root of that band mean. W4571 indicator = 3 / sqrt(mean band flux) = 1.97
